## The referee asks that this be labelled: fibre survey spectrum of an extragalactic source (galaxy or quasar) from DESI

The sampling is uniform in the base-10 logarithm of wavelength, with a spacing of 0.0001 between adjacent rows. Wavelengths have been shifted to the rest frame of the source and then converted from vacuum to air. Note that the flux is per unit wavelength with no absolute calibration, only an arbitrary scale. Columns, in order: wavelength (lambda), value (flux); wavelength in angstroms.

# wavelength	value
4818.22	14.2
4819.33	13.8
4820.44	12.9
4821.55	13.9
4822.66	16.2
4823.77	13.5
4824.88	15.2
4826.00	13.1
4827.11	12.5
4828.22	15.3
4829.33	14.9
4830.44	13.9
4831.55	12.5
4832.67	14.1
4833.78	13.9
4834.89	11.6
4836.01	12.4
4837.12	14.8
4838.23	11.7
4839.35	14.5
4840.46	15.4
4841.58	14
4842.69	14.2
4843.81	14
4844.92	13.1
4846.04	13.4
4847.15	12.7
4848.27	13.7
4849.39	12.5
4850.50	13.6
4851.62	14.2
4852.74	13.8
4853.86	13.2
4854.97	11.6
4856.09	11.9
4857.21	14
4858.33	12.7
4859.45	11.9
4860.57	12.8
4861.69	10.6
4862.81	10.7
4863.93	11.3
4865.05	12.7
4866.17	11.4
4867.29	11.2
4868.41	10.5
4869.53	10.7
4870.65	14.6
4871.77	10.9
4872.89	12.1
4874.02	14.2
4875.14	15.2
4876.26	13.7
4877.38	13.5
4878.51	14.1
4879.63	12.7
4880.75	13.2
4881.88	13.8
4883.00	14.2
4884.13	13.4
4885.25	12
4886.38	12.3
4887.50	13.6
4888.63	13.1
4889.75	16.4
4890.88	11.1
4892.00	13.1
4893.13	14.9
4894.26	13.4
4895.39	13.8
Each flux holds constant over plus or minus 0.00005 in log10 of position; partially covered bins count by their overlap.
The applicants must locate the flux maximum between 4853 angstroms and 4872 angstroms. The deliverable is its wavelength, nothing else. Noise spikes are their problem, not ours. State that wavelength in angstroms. 4870.65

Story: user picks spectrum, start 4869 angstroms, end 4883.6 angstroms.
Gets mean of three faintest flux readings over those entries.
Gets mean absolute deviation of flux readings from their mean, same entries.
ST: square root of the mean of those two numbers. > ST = 2.48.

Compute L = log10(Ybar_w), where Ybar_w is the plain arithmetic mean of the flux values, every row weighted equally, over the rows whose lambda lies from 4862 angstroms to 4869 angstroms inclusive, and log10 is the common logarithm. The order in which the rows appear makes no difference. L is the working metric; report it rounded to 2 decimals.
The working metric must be 1.05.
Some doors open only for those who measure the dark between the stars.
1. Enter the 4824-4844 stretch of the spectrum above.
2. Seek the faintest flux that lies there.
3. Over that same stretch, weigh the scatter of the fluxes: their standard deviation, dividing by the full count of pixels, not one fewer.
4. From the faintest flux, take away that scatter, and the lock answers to 10.4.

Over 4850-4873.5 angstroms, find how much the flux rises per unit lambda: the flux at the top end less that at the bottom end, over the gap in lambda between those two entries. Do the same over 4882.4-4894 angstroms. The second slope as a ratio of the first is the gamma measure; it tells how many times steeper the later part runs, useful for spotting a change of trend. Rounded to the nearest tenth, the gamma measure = -1.0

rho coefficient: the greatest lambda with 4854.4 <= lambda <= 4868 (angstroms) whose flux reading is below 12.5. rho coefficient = 4867.29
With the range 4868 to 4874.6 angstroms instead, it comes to 4872.89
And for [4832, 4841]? 4838.23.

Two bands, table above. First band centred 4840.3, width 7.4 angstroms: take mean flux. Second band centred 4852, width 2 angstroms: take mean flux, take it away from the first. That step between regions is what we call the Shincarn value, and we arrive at 0.1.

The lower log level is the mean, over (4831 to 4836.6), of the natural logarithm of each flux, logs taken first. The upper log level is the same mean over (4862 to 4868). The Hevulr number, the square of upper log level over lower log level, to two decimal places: 0.91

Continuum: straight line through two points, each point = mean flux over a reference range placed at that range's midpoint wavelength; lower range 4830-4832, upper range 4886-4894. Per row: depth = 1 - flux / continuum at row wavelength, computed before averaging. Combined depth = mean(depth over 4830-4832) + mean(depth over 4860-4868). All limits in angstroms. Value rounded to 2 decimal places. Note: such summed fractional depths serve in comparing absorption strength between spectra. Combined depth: 0.14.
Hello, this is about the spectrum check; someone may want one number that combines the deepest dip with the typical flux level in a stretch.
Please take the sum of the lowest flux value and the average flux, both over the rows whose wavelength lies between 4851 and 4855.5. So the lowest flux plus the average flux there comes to 24.8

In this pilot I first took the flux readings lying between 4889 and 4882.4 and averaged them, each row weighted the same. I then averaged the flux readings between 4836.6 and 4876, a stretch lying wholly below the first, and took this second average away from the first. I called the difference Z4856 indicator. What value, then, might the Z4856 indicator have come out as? 0.25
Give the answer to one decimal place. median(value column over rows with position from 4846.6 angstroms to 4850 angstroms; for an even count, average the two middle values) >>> 12.7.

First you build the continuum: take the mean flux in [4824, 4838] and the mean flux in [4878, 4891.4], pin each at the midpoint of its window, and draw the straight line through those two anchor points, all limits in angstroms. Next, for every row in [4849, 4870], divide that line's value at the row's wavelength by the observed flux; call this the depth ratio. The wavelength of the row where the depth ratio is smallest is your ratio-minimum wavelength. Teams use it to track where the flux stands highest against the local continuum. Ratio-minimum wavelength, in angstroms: 4851.62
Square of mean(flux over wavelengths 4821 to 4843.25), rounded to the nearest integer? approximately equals 193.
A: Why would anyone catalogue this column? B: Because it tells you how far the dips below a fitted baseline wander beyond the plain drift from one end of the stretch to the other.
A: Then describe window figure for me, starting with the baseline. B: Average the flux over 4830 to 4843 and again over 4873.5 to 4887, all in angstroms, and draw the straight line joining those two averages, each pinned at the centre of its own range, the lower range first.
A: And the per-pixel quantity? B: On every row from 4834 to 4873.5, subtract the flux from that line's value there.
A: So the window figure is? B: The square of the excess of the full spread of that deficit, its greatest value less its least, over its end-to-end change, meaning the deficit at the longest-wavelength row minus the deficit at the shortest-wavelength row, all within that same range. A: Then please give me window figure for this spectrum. 29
